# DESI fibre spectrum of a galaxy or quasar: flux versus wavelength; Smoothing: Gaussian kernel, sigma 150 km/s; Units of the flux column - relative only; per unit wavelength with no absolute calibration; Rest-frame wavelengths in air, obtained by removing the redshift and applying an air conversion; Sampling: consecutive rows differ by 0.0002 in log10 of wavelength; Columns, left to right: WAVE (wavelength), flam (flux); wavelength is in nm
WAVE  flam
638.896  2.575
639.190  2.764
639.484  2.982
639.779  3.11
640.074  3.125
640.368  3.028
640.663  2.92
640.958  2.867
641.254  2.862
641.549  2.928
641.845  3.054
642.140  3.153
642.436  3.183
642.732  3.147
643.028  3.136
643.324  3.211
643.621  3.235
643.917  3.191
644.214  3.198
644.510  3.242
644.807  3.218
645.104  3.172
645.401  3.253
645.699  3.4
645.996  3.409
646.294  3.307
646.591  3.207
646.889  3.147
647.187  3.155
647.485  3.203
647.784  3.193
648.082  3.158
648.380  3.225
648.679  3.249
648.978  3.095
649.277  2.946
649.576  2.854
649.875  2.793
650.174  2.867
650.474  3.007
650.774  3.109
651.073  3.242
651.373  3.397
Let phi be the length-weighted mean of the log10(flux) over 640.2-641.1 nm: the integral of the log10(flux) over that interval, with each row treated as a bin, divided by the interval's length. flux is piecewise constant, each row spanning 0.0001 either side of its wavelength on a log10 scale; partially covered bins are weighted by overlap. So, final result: 0.47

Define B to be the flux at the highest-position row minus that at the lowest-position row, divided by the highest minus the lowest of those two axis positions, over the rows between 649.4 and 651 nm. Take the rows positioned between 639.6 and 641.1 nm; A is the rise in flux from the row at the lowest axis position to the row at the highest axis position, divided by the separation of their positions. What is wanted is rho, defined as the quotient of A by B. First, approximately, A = -0.21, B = 0.21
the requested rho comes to -1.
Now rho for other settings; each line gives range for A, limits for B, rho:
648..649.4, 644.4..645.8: -1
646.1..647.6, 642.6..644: -2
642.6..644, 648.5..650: 0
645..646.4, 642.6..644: 3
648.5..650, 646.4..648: 32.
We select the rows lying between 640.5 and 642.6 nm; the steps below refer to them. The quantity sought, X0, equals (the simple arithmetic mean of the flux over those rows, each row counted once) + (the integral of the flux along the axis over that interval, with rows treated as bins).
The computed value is 9.3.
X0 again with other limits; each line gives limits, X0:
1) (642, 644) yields 9.5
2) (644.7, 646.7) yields 9.8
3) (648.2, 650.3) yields 9.3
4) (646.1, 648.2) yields 9.9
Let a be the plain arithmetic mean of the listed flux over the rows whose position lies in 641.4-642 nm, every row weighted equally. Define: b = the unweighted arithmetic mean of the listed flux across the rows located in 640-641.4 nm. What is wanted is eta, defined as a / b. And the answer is 1.01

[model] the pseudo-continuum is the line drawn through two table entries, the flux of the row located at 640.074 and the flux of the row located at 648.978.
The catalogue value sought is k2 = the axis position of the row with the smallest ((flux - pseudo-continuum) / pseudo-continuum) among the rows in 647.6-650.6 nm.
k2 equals 649.875 nm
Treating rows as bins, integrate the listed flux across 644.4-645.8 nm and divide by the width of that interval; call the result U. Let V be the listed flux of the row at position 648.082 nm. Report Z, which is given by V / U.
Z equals 0.97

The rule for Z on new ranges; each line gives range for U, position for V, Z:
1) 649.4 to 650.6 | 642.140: 1.09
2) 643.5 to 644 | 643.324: 1.00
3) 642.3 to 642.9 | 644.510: 1.02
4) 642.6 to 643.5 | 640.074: 0.99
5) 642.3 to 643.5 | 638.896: 0.81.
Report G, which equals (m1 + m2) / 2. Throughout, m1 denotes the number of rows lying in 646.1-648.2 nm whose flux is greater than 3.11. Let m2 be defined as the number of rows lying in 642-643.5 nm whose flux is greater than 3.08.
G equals 6.00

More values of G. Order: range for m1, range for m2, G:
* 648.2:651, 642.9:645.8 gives 6.00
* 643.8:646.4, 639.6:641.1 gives 5.50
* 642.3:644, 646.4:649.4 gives 7.50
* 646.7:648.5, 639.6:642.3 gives 4.50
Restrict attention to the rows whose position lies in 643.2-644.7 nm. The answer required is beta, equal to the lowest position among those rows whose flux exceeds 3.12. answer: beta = 643.324 nm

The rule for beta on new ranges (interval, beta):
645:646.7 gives 645.104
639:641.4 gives 640.074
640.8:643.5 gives 642.140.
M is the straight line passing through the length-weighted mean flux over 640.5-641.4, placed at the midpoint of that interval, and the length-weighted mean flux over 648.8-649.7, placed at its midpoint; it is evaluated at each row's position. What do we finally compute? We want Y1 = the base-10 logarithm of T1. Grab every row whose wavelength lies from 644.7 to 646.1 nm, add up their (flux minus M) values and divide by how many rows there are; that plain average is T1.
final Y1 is -0.4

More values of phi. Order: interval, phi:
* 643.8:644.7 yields 0.51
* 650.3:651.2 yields 0.49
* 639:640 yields 0.47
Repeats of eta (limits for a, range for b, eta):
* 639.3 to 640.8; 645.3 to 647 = 0.92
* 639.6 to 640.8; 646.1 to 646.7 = 0.94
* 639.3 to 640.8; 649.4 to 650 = 1.07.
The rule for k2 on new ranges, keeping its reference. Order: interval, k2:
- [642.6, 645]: 643.028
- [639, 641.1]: 639.190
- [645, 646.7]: 645.104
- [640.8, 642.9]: 641.254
